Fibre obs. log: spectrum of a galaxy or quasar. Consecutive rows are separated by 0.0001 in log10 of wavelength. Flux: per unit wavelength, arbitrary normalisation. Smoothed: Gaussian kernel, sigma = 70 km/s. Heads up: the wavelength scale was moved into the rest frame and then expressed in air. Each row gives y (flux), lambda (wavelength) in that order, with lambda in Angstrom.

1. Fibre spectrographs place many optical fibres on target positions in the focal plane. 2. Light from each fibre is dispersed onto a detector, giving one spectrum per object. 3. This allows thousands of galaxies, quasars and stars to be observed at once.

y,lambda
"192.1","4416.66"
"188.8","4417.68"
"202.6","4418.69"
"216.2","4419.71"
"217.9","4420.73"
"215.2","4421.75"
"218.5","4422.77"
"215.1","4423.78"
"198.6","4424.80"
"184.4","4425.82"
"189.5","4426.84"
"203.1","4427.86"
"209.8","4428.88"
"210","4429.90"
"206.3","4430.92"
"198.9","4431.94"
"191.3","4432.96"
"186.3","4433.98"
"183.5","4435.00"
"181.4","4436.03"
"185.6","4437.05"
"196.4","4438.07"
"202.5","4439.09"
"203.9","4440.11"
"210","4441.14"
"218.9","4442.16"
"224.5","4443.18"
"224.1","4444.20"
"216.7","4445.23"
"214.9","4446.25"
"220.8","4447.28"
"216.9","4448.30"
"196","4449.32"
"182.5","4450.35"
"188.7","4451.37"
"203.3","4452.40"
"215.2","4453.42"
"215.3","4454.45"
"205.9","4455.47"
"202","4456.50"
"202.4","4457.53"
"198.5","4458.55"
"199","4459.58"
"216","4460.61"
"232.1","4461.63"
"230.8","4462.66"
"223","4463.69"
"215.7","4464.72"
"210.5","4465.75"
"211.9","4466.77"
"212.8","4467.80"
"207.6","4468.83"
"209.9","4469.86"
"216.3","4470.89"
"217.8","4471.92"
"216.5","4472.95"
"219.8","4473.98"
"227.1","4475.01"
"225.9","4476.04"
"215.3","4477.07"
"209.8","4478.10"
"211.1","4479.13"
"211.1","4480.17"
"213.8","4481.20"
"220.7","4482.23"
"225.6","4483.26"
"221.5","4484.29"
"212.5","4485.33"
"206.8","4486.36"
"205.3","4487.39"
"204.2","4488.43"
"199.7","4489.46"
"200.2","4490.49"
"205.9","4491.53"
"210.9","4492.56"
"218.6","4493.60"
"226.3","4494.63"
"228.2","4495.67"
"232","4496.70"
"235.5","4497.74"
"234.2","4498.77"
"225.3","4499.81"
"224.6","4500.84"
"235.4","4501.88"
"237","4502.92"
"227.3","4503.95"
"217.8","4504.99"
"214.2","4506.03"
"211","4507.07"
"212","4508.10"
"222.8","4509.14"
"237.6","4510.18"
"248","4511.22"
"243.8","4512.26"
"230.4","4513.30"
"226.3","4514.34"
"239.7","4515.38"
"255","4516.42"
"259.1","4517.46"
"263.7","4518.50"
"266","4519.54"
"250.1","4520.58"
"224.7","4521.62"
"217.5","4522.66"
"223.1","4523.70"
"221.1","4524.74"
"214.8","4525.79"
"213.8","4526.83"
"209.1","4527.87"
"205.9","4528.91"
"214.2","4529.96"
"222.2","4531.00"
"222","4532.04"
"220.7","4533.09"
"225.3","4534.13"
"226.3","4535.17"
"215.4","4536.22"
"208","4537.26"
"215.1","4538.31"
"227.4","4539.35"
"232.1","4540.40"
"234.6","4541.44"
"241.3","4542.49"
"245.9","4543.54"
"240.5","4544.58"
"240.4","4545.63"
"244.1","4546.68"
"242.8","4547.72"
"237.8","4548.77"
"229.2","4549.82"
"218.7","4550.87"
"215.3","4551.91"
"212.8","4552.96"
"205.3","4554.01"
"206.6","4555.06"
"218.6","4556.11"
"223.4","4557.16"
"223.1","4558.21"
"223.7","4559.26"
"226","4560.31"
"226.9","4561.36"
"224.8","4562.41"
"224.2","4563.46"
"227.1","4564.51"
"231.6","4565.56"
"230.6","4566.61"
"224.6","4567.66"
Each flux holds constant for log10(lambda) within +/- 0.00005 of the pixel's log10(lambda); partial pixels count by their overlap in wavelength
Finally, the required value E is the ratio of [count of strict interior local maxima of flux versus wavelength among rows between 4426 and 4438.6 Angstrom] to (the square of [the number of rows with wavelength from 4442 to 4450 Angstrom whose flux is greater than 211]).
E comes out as 0.020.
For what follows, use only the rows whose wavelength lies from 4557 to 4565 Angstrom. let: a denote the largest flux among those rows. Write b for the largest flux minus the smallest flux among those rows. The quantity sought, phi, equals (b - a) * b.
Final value -892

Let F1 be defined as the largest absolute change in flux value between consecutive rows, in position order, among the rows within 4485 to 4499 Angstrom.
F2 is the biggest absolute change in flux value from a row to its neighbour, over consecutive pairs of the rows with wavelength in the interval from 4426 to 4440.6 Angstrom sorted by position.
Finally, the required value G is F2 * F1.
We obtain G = 105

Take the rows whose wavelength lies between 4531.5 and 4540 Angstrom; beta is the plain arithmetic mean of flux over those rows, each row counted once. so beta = 220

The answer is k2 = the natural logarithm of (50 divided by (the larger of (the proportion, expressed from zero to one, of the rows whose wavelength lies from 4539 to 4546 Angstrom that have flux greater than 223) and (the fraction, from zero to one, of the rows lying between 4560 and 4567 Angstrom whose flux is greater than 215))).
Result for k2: 3.9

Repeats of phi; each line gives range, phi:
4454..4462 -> -6670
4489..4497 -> -6450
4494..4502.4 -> -2448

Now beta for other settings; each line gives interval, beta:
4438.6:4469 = 211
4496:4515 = 229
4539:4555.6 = 230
